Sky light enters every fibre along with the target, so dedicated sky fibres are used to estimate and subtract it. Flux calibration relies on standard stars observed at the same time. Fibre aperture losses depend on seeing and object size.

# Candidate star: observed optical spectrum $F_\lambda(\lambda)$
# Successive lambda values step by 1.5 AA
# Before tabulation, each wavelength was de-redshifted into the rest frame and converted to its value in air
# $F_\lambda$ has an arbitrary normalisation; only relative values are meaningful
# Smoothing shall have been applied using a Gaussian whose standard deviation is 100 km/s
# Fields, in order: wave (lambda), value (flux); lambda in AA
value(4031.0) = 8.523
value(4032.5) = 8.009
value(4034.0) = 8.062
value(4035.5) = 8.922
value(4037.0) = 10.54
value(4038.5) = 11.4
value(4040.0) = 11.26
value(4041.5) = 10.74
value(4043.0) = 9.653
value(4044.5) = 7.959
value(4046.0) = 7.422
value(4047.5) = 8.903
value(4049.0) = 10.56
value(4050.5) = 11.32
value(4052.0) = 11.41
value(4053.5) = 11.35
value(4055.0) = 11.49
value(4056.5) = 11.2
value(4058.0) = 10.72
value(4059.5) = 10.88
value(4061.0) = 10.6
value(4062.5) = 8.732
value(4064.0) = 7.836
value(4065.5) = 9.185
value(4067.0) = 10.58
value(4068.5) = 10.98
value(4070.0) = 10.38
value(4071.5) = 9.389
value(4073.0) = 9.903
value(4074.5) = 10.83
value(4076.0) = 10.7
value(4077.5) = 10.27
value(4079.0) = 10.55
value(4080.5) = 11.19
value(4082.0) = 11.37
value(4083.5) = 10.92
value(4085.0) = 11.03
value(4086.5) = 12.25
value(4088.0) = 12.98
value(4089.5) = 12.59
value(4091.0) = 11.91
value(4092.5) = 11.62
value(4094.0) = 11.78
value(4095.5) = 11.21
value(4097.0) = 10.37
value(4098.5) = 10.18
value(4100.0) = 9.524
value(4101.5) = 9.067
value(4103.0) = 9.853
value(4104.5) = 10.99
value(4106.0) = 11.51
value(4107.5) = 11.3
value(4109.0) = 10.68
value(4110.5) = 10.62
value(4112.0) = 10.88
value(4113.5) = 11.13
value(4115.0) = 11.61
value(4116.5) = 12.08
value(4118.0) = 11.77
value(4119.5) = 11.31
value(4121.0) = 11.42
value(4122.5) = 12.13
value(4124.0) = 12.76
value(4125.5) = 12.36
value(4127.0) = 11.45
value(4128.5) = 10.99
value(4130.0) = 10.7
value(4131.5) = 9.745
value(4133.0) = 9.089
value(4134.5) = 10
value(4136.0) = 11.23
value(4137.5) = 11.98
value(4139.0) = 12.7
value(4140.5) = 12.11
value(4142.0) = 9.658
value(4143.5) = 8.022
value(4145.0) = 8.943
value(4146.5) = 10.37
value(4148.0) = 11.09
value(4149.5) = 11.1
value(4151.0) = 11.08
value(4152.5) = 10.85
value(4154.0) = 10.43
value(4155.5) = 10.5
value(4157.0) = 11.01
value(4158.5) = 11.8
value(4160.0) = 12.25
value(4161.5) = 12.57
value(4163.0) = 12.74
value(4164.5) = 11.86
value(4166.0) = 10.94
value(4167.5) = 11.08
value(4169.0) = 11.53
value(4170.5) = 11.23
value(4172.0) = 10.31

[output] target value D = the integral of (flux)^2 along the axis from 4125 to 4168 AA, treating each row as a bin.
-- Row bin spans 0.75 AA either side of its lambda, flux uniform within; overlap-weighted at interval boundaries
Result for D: 5240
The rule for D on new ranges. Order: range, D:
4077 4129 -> 6624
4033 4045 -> 1177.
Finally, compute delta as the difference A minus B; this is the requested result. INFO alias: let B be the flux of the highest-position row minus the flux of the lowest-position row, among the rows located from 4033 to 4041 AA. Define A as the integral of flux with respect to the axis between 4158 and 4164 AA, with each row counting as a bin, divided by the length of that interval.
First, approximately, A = 12.3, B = 3.2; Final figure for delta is 9.1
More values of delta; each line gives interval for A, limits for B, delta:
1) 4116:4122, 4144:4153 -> 9.7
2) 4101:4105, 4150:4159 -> 9.2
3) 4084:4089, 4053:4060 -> 12.5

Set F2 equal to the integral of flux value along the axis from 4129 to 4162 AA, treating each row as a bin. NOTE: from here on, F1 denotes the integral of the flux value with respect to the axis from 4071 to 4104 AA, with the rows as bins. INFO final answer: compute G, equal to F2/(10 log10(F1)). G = 13.9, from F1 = 360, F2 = 355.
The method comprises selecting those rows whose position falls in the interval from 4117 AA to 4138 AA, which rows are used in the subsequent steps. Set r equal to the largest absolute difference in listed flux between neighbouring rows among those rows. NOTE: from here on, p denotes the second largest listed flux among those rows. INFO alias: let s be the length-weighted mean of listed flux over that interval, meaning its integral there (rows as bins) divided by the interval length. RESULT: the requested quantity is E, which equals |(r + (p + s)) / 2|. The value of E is 12.4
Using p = 12.36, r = 1.23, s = 11.2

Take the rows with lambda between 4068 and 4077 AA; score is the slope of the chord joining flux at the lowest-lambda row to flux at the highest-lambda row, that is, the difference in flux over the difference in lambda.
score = -0.04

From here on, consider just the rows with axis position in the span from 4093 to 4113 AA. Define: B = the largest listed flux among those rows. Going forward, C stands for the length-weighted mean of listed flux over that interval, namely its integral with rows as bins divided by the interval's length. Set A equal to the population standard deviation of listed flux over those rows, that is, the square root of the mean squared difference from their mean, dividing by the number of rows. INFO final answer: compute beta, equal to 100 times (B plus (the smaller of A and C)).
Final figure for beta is 1255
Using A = 0.8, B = 11.78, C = 10.6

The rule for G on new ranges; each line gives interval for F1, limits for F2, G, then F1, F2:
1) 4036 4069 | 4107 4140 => 14.7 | 337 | 372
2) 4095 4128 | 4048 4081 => 13.4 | 366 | 345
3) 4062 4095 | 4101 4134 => 14.3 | 356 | 365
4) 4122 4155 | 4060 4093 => 13.8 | 358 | 354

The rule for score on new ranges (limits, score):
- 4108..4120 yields 0.06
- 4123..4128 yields -0.44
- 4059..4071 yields -0.05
